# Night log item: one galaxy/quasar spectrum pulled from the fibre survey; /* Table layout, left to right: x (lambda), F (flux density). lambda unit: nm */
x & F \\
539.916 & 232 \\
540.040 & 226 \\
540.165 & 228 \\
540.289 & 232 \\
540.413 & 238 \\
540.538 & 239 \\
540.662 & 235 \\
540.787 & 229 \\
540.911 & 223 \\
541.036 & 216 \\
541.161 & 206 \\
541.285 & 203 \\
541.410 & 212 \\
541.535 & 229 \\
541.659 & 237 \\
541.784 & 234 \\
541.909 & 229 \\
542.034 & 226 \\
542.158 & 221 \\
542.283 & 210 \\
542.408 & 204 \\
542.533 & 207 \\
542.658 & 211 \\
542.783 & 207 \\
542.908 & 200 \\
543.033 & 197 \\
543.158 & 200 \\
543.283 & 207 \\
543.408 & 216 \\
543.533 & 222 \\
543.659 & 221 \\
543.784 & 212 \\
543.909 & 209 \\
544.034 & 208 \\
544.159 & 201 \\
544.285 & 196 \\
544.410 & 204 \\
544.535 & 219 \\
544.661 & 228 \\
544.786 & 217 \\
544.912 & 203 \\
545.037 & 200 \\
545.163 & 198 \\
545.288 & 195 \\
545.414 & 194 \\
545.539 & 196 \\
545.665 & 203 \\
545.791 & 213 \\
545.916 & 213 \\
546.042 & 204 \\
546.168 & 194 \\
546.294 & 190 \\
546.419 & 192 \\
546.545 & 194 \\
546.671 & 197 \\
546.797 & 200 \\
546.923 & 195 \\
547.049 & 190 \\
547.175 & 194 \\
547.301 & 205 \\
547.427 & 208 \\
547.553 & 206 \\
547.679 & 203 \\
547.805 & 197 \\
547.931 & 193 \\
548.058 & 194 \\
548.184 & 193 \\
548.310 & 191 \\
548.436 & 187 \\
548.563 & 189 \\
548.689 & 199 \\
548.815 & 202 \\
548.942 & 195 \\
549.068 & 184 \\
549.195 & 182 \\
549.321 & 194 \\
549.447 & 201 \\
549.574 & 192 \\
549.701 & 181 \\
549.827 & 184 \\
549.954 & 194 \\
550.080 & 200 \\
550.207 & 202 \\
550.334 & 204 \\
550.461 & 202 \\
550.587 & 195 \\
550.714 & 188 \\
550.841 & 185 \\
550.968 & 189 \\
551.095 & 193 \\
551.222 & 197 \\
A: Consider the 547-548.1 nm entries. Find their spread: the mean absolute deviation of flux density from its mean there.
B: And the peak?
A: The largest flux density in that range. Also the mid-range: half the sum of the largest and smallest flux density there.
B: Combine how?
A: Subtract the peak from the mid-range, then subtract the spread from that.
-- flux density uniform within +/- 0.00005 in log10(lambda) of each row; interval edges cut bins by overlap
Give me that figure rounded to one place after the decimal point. -14.9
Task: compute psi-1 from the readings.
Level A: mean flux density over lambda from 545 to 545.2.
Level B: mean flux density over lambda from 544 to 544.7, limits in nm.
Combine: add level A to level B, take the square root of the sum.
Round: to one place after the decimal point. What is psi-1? 20.2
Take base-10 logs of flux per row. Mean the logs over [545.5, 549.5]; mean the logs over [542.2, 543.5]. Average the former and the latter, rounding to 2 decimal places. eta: 2.30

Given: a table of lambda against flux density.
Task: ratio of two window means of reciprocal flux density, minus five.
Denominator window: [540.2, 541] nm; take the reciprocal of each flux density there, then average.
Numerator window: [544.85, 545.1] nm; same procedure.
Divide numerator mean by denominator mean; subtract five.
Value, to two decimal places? -3.85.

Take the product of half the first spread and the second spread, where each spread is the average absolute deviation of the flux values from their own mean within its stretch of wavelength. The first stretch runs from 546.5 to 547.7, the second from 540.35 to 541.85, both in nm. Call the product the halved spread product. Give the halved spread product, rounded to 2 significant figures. 28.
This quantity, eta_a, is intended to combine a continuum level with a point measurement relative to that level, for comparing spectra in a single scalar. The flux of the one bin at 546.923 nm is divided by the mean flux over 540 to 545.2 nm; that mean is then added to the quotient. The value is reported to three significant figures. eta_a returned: 217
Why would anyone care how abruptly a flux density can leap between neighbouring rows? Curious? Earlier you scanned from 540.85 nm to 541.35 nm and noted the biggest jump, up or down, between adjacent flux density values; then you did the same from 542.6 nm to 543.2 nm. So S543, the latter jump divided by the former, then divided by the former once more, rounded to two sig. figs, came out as 0.070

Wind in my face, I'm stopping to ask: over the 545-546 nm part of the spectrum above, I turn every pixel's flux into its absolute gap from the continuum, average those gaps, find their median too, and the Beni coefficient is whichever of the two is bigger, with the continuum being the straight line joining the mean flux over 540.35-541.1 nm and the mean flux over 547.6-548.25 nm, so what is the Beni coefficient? 10.4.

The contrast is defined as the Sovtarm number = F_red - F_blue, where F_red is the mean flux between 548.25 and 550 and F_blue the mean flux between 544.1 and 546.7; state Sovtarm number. -11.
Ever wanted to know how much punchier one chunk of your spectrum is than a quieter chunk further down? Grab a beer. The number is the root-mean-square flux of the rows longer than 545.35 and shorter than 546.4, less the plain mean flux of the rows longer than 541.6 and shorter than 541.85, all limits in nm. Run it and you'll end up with -34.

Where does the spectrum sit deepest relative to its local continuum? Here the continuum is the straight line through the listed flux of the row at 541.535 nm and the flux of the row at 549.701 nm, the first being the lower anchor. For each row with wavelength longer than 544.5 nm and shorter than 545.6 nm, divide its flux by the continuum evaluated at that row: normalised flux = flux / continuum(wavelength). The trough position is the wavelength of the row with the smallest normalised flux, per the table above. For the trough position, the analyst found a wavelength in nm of 545.414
